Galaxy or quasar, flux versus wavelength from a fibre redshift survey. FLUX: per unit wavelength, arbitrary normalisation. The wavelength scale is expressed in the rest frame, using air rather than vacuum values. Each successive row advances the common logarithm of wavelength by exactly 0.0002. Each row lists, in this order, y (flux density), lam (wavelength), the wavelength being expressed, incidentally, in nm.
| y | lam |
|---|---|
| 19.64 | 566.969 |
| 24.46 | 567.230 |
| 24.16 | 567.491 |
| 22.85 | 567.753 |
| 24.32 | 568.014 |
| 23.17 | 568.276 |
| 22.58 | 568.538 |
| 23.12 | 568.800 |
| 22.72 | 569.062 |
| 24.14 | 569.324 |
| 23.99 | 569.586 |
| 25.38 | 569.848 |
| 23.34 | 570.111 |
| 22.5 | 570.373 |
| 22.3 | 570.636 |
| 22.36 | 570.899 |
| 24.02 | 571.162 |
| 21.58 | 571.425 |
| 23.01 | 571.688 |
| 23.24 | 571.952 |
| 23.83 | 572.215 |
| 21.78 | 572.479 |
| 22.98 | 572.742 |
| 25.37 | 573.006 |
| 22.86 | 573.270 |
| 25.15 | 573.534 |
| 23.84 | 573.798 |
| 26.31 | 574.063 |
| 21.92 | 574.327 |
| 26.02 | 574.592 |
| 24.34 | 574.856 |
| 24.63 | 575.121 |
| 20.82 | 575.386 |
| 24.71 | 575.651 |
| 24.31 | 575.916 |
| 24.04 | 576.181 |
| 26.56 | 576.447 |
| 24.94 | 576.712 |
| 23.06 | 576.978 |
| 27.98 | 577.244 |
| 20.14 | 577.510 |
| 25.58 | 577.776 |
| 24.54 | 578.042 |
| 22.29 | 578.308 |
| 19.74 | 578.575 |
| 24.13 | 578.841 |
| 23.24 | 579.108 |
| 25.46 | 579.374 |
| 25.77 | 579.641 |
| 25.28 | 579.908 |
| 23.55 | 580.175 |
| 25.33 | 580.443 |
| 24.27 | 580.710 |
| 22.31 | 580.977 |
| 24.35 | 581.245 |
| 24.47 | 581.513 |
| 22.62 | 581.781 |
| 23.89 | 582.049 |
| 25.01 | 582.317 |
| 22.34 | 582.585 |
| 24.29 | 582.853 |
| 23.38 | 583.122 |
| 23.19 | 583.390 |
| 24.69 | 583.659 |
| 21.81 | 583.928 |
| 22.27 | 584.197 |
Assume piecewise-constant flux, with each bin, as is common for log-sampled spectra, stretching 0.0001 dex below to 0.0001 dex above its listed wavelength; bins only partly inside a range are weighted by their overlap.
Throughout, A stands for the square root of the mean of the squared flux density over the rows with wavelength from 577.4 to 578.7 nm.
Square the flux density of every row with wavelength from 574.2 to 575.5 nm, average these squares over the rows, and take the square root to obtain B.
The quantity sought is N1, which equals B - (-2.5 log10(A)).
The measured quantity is 27.01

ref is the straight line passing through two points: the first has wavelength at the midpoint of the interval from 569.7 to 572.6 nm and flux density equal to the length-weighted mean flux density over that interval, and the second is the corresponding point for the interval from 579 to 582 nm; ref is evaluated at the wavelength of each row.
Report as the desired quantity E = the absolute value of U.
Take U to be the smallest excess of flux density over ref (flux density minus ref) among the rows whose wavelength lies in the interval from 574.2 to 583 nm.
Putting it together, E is 4.3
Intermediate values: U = -4.3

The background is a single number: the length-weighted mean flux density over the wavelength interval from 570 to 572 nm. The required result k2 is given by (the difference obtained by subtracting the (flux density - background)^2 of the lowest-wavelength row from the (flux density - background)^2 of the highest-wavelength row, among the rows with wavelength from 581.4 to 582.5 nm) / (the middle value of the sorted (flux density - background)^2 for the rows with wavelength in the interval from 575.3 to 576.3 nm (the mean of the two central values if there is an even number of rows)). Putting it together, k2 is 0.7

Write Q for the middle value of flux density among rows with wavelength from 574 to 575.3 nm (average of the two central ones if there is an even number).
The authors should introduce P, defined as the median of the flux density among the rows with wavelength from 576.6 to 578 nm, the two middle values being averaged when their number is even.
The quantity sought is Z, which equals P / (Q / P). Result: 25.3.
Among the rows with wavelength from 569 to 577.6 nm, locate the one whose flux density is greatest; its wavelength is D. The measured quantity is 577.244 nm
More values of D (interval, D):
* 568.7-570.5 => 569.848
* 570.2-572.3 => 571.162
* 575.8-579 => 577.244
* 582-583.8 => 582.317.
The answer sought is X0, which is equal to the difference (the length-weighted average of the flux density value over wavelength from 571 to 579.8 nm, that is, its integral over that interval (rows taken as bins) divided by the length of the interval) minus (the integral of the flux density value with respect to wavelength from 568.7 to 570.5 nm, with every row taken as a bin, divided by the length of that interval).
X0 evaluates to 0.3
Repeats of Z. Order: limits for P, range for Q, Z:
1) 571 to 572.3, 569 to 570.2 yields 22.5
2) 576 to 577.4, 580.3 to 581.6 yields 25.5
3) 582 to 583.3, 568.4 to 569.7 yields 24.7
